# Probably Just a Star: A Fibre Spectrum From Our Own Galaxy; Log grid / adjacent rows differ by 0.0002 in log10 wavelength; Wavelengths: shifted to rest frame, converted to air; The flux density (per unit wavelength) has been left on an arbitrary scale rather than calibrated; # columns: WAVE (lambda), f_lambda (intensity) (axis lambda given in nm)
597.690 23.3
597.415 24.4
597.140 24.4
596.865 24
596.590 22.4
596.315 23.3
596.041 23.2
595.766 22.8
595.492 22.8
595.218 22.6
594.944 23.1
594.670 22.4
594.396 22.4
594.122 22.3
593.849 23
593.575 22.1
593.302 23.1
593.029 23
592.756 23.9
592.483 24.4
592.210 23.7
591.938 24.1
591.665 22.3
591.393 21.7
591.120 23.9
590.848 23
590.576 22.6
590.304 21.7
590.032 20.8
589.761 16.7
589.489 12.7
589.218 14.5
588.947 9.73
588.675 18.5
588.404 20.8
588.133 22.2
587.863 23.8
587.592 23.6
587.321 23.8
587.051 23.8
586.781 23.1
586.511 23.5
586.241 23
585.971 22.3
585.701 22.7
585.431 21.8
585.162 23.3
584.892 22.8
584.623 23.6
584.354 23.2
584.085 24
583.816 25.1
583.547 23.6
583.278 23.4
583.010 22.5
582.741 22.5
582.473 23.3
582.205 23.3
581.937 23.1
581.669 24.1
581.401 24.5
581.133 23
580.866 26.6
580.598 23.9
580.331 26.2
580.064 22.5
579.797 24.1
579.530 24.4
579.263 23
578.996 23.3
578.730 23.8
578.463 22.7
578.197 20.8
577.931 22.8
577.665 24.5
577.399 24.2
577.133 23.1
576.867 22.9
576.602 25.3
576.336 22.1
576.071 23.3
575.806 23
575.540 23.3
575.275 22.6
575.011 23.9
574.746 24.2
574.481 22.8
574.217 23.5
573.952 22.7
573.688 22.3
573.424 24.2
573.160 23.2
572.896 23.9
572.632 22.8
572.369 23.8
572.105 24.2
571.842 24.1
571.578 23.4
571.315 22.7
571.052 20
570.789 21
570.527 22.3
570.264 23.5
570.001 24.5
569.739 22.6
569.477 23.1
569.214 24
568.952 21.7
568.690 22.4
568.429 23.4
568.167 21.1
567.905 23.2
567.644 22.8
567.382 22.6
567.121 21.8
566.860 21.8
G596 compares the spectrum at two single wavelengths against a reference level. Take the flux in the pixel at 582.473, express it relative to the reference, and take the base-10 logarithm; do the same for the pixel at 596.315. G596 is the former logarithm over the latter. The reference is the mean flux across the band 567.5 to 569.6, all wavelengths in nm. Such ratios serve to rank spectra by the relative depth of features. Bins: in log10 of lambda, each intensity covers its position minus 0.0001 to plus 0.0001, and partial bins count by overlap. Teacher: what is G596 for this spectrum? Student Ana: 1.0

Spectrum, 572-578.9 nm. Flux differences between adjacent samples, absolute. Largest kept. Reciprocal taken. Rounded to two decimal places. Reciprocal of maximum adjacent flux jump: 0.31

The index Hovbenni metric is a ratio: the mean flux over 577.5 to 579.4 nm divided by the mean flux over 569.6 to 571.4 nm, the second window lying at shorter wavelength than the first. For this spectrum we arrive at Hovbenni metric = 1.03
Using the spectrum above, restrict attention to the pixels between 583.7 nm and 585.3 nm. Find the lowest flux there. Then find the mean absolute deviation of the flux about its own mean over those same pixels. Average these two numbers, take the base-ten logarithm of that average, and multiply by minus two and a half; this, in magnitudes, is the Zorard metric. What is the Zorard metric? -2.670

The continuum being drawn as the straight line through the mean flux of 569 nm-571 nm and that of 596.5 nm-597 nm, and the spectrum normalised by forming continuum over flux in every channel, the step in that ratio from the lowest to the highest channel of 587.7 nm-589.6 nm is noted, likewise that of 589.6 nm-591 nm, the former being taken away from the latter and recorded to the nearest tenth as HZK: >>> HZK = -1.2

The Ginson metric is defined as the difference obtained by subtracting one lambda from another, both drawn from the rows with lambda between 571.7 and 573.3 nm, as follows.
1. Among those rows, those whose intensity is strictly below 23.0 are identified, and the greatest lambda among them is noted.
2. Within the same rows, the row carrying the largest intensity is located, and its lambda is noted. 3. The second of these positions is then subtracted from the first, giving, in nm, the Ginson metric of 0.53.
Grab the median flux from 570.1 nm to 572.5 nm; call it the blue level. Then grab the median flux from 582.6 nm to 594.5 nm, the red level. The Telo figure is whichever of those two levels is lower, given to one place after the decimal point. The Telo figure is 23.0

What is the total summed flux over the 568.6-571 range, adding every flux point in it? 205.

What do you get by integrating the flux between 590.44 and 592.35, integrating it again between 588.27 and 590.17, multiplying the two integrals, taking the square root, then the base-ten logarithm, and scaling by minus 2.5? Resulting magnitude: -3.92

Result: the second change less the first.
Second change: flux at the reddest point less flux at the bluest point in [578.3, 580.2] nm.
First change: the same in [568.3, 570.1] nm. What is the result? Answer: -1.3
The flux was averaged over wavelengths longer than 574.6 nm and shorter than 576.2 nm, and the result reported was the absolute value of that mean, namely 23.4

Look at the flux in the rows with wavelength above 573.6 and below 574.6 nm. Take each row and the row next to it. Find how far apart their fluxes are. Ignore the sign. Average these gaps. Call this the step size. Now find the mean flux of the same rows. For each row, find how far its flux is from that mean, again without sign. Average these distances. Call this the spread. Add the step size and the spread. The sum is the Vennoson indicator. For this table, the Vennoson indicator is 1.0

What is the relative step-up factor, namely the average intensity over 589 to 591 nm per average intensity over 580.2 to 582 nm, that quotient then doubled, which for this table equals 1.5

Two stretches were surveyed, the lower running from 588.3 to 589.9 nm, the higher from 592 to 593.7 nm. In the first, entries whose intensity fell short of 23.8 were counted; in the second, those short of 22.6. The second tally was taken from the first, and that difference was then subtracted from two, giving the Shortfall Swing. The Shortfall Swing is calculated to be -3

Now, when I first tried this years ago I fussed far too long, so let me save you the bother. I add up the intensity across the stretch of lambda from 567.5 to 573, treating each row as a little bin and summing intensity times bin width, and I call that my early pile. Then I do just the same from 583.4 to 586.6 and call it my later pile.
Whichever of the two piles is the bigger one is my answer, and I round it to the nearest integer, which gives 126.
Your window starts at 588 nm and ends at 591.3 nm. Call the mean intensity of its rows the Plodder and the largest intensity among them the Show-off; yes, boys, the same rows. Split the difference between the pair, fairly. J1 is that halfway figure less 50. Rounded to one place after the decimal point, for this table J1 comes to -28.6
